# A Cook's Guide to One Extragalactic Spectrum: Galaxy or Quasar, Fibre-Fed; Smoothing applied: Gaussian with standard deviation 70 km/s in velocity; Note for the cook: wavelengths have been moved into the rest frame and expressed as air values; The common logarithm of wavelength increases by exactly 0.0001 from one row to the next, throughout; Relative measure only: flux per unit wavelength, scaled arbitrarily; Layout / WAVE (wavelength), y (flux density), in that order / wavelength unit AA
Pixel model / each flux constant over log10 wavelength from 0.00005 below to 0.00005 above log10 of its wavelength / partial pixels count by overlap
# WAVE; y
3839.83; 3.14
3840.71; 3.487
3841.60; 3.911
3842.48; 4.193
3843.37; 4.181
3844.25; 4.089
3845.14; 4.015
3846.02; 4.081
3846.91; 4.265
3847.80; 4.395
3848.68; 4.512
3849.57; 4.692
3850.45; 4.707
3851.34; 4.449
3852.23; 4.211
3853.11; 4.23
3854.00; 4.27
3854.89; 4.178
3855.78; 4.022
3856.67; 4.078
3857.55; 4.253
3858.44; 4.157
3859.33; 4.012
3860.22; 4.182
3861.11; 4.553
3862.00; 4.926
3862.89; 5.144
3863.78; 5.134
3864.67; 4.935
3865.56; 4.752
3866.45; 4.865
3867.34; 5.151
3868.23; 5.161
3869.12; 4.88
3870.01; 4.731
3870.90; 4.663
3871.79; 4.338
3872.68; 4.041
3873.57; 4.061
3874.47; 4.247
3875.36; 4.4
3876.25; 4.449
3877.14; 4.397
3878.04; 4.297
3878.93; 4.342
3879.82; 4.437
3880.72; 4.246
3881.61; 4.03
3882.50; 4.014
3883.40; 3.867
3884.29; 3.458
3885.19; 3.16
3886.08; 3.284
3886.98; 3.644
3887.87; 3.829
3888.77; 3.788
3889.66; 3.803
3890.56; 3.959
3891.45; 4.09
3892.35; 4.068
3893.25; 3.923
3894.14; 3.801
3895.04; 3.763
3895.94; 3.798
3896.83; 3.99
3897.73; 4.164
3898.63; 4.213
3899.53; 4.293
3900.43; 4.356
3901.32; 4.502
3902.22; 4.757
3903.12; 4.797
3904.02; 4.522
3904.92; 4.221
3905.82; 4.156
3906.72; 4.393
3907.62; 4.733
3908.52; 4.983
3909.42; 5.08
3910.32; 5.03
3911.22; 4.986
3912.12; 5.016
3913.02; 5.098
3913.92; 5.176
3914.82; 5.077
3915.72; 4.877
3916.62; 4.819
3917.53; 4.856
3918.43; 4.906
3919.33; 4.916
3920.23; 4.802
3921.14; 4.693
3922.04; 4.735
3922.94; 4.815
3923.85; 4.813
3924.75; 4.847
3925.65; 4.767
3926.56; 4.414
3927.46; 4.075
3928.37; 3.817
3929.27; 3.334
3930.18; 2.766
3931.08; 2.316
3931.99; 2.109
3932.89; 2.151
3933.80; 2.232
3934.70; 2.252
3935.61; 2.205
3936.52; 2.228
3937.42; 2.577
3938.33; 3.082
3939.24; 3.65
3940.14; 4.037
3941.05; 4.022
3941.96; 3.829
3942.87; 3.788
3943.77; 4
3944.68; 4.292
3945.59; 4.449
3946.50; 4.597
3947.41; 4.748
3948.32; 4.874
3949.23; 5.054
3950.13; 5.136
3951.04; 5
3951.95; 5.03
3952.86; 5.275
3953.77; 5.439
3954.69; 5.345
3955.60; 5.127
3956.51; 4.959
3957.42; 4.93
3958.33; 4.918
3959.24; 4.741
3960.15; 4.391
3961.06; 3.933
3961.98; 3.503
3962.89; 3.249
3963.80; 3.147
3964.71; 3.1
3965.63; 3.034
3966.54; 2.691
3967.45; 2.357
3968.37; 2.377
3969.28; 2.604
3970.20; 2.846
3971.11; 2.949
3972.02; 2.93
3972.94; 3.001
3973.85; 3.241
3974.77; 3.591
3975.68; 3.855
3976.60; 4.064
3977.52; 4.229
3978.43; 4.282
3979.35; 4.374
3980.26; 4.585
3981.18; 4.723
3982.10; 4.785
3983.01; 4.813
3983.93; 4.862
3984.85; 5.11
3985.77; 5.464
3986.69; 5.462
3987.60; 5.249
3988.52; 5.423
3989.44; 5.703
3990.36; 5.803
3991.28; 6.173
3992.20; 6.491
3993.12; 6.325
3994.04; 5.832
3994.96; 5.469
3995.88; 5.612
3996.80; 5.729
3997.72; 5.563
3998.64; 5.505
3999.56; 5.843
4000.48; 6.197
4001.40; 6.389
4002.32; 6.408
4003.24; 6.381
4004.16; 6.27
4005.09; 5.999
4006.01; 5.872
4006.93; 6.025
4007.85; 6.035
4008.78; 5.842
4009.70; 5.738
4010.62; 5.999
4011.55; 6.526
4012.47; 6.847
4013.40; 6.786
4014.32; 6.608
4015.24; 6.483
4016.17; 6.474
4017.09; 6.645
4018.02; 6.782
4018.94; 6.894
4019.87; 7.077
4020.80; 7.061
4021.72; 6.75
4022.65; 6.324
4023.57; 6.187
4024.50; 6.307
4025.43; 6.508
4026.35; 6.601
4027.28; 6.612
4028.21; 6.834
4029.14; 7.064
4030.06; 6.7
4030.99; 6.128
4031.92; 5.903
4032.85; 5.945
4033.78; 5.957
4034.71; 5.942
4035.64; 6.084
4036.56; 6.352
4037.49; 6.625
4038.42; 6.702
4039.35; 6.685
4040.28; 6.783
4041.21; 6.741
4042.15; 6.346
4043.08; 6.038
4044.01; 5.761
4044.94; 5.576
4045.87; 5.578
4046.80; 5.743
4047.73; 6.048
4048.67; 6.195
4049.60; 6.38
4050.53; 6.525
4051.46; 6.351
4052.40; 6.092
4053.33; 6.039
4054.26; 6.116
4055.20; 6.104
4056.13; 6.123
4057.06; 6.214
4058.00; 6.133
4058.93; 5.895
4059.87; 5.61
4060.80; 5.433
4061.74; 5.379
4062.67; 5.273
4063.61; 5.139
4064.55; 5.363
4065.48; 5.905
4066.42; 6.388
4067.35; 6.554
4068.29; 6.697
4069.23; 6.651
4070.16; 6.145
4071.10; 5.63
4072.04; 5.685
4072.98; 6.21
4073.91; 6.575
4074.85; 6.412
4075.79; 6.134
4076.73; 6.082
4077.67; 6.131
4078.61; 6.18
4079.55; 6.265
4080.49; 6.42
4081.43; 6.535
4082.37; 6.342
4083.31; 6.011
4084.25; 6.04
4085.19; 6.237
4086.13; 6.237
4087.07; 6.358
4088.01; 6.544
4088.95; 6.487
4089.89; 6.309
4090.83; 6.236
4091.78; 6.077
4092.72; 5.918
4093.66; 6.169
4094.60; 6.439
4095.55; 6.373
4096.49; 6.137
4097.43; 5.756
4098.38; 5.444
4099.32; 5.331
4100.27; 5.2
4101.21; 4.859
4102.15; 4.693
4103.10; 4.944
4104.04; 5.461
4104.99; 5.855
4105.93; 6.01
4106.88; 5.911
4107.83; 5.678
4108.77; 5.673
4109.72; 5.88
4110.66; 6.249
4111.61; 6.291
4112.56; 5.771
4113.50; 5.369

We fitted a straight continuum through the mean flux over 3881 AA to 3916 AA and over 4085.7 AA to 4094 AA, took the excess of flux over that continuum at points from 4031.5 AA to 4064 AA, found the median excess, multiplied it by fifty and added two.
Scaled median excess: 14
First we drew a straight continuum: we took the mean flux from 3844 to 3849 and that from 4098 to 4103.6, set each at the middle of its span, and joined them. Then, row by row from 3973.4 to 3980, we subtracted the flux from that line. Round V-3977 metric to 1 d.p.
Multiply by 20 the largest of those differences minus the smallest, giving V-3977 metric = 22.3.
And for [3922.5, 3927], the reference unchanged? 8.8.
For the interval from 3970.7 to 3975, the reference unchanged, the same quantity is 13.0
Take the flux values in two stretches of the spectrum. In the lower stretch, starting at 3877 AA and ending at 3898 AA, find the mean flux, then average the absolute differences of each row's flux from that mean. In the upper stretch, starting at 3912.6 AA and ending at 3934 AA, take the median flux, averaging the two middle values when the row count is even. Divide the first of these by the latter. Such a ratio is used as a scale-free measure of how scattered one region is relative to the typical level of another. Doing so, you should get 0.052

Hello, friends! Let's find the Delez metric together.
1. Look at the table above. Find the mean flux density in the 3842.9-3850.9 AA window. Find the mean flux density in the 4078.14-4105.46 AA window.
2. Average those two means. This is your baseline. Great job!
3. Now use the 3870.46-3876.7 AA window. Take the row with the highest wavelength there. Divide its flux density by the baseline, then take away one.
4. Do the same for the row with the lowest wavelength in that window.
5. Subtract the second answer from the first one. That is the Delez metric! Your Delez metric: -0.04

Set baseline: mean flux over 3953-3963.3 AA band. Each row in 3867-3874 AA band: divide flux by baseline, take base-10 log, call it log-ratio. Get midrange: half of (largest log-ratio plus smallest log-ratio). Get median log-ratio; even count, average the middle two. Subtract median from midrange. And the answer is -0.01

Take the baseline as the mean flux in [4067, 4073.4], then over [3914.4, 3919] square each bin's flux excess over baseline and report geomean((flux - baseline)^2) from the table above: 1.7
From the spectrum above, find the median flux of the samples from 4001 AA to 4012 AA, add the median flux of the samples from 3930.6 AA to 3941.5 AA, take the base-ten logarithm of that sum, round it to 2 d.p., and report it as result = 0.92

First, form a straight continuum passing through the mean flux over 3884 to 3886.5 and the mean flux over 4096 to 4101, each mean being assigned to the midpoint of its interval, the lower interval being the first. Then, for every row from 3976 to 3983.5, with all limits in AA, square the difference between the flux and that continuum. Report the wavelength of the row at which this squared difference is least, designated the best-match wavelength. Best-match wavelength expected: 3978.43 AA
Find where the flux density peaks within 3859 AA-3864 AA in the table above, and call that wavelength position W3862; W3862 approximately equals 3862.89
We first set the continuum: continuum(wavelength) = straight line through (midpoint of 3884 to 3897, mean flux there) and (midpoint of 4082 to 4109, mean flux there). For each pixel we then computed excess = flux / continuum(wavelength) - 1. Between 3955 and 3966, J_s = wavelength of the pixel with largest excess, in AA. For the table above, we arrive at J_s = 3955.60 AA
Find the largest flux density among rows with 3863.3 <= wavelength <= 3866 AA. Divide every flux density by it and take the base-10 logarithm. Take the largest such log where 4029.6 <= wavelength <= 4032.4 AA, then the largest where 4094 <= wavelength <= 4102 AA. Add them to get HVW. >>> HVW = 0.21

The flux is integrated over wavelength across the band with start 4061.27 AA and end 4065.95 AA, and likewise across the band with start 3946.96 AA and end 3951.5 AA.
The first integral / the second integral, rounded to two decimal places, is 1.12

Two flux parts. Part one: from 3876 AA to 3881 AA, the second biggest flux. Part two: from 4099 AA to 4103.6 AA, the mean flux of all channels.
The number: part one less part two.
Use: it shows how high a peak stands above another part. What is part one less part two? -0.6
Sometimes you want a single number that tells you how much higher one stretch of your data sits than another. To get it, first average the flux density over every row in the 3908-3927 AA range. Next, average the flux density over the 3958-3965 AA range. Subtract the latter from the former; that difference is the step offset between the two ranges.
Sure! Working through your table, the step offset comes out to 1.0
